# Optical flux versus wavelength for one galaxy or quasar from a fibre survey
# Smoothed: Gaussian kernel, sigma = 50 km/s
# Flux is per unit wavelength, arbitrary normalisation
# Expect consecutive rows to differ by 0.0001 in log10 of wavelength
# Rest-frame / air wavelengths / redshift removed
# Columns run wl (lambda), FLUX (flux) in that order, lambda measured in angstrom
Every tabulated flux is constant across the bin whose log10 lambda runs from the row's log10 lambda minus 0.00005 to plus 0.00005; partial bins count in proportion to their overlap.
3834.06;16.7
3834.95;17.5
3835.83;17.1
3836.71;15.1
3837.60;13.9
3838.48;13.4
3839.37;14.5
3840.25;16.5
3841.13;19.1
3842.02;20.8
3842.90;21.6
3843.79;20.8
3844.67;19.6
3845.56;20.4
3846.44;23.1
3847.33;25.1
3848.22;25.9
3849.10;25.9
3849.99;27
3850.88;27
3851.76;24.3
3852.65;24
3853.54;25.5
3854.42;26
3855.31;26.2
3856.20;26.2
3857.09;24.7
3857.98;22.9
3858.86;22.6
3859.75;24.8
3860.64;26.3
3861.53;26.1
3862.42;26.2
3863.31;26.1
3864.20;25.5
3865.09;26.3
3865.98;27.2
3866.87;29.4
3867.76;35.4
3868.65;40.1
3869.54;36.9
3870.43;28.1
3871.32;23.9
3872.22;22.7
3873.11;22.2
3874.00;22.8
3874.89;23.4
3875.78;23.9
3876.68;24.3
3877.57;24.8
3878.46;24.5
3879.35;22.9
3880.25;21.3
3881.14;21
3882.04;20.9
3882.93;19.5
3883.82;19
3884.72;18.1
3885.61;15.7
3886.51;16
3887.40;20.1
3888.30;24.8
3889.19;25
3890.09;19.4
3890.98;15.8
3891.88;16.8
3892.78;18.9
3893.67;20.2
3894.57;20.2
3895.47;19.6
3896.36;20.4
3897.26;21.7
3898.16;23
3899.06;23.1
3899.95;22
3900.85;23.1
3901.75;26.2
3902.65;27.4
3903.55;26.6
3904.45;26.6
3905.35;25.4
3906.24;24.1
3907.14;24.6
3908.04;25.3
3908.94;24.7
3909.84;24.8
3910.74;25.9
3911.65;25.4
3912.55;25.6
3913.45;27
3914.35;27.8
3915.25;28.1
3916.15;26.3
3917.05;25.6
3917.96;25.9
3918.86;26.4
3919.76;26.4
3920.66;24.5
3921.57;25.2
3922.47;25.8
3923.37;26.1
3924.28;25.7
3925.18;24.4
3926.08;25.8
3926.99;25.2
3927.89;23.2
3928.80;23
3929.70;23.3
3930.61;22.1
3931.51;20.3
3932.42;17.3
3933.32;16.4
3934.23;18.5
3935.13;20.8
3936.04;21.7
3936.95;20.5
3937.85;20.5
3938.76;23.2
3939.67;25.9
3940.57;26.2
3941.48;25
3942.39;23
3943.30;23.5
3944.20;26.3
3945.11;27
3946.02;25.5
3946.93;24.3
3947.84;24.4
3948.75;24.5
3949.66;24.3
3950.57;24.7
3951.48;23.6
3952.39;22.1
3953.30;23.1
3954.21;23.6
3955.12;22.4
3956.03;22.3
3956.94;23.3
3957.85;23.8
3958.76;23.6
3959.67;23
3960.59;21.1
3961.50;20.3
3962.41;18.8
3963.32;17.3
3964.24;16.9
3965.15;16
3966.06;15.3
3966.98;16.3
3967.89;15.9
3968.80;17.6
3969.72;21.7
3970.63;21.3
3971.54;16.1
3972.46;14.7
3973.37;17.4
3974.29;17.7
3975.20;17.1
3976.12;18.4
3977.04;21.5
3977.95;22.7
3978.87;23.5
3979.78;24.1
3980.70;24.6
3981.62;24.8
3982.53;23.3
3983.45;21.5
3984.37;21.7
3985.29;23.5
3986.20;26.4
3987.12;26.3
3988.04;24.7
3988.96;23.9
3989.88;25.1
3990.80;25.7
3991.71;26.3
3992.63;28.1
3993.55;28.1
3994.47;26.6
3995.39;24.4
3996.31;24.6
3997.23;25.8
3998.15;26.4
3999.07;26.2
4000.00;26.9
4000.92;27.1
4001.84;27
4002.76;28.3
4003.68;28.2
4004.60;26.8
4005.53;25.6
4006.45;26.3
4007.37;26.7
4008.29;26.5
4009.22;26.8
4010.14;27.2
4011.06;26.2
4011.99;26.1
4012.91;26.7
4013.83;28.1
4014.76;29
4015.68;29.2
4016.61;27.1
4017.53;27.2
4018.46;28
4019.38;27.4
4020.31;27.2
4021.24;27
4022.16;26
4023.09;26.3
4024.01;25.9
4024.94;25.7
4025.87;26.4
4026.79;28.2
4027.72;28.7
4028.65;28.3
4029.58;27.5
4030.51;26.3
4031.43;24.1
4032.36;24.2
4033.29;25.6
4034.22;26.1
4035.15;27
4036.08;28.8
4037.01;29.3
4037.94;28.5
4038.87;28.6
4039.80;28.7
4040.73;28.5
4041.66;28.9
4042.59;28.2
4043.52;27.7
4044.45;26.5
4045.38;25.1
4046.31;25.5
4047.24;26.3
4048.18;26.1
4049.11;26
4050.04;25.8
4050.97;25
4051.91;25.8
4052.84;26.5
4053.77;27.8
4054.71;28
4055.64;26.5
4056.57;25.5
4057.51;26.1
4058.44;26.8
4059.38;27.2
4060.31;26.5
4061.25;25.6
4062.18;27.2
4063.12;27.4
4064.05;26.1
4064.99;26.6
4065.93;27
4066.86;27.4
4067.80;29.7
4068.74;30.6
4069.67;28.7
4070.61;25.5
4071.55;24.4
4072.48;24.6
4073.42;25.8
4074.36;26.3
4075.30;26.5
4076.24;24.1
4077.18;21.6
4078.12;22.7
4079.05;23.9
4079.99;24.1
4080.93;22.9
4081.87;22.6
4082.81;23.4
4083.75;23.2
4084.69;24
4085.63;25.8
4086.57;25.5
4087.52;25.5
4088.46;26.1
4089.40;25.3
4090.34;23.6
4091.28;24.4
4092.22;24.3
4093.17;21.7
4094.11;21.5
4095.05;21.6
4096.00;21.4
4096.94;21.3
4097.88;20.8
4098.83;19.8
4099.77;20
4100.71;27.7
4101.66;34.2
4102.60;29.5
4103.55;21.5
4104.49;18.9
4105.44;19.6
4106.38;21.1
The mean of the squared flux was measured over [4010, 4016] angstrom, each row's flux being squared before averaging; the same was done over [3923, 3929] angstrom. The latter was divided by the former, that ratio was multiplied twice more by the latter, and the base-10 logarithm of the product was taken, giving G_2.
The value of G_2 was 5.5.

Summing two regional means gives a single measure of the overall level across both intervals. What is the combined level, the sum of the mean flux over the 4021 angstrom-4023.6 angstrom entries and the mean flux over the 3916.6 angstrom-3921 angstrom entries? 52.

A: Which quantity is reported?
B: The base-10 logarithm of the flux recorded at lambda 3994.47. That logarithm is 1.42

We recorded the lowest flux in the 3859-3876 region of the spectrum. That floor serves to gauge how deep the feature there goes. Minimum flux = 22.2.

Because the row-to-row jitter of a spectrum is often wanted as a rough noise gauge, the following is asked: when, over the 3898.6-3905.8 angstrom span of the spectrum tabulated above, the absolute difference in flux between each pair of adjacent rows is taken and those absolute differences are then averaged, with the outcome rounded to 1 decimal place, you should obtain 1.2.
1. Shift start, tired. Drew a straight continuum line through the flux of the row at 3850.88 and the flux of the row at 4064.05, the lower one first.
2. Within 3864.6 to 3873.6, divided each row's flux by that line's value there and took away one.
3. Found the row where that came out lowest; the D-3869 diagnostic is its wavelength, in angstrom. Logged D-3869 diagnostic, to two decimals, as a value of 3873.11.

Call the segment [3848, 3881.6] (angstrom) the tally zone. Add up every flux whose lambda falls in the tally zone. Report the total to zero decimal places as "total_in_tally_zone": 984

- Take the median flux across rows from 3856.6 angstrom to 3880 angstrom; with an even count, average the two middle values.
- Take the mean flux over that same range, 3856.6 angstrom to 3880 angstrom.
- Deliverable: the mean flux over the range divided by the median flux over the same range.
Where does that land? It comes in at 1.06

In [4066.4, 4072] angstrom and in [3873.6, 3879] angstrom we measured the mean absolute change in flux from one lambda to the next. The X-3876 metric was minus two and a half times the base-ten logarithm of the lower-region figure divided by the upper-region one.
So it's 1.5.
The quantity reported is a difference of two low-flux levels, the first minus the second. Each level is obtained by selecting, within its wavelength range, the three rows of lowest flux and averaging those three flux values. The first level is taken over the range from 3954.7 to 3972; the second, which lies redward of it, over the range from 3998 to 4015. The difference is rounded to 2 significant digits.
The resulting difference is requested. -10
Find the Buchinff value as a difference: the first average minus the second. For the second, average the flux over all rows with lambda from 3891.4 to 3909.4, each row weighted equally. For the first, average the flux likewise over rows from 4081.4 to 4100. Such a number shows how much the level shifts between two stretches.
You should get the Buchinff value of 0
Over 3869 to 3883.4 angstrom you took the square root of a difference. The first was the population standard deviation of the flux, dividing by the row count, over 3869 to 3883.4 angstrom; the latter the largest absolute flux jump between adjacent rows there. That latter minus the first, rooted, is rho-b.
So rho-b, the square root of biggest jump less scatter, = 2.2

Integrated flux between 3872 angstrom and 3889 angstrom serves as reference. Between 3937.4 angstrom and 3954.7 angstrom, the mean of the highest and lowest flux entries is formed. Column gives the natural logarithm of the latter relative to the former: -2.73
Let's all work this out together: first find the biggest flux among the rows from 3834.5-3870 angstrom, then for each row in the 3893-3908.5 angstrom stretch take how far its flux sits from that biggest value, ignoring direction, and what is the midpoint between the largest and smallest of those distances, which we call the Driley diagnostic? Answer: 16.6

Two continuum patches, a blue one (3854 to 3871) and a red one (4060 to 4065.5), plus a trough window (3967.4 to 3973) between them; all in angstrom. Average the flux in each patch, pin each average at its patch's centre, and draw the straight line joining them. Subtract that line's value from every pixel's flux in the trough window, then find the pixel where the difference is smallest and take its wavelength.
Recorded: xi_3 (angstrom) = 3972.46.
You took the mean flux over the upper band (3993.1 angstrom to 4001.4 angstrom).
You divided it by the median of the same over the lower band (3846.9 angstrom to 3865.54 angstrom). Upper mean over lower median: 1.01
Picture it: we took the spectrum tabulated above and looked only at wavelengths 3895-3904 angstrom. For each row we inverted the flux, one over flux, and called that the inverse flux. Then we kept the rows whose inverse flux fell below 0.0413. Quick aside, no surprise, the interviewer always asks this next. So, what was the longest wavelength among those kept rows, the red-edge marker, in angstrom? 3903.55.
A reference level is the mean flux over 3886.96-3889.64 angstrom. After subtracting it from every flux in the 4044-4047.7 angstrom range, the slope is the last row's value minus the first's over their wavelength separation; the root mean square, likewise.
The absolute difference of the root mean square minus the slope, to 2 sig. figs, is 2.7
